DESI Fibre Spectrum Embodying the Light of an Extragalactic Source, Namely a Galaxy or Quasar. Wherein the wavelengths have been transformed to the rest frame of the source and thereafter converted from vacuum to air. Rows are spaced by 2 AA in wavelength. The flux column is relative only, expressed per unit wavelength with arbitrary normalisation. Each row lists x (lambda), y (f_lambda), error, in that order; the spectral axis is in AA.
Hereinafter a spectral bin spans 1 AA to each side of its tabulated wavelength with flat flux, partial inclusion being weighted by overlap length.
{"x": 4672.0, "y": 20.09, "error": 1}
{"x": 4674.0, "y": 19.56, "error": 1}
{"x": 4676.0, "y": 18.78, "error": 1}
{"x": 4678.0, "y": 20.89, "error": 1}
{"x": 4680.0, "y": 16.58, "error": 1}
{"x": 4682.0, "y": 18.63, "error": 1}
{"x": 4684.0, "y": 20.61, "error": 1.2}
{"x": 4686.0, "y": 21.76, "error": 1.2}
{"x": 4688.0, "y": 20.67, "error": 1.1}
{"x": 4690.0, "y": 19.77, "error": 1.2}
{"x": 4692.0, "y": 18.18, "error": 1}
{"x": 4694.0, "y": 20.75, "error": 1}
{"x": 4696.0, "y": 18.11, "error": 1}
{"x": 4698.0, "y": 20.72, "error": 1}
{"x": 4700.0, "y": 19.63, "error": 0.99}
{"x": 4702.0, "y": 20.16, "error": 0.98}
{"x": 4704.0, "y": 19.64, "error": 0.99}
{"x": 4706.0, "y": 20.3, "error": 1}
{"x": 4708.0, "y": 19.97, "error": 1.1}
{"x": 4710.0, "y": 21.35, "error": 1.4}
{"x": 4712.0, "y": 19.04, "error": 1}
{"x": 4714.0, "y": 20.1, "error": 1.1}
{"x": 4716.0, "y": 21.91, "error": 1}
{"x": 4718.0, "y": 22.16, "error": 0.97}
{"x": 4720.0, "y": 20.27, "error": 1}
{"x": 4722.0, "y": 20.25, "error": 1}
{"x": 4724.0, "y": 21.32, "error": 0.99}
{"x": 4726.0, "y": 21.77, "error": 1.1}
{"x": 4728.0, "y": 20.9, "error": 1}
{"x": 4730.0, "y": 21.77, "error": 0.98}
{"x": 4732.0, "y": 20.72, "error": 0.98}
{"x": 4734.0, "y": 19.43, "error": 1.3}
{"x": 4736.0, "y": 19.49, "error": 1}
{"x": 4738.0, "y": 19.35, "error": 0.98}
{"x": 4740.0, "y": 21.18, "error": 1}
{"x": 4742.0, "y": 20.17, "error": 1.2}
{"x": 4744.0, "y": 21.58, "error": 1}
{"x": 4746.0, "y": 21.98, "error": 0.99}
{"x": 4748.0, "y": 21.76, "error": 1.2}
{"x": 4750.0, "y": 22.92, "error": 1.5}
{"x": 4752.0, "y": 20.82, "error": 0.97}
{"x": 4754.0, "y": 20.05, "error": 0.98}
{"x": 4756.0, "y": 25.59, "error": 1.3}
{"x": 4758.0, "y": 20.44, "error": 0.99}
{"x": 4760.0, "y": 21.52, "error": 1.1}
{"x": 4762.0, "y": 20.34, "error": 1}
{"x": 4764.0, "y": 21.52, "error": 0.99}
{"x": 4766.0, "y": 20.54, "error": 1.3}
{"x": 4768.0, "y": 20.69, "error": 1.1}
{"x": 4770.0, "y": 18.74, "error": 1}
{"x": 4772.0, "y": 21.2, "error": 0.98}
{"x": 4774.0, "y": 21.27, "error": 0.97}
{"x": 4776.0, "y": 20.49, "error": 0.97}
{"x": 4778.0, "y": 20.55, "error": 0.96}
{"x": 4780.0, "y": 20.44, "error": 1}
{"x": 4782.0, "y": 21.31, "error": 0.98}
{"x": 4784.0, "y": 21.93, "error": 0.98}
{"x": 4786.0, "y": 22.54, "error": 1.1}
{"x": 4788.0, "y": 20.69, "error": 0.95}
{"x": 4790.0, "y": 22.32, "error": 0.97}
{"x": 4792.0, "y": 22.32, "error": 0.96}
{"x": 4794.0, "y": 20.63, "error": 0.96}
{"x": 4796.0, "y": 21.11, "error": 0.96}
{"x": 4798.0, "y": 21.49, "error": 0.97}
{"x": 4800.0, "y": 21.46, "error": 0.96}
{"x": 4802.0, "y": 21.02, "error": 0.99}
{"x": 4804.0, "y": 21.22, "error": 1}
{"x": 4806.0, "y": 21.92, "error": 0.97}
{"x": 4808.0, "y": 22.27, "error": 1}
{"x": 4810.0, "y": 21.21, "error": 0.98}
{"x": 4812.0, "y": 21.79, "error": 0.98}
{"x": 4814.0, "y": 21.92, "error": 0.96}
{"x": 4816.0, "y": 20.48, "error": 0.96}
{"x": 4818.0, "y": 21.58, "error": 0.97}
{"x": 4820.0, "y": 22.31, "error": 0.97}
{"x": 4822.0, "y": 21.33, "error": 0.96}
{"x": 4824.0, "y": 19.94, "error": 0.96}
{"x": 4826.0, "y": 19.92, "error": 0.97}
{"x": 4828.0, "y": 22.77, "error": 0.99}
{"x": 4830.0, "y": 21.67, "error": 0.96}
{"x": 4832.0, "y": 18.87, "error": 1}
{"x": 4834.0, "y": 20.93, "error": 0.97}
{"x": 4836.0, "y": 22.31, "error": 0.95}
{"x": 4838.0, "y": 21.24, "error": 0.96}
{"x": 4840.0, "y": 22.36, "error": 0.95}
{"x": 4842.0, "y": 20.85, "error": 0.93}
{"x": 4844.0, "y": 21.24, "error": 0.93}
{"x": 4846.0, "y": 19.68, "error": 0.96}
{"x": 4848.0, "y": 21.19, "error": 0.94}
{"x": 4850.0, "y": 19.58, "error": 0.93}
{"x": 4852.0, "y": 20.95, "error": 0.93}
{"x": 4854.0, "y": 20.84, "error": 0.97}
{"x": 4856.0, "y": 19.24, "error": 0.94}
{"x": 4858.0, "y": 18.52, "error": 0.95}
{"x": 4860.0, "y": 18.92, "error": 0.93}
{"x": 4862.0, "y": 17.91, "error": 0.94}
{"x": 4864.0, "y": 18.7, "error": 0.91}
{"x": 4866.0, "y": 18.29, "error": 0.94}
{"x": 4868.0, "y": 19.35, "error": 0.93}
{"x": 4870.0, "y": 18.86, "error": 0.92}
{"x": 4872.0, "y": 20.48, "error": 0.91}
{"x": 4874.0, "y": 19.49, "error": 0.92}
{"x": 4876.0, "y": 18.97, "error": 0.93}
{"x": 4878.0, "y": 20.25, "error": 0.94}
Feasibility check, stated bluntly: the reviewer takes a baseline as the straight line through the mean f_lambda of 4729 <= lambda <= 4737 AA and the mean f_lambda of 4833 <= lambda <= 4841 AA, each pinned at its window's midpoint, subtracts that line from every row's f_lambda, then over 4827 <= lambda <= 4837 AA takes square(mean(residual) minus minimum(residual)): 6.0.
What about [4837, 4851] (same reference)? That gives 1.9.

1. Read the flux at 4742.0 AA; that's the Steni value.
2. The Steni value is 20.17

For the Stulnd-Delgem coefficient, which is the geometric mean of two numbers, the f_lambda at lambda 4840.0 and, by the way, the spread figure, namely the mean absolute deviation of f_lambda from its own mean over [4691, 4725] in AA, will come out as 4.29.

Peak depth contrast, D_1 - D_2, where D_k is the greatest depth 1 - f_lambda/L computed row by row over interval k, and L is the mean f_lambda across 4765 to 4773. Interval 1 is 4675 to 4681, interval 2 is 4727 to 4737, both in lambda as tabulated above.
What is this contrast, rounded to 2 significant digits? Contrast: 0.14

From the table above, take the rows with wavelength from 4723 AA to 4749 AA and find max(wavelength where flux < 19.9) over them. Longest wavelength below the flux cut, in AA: 4738.0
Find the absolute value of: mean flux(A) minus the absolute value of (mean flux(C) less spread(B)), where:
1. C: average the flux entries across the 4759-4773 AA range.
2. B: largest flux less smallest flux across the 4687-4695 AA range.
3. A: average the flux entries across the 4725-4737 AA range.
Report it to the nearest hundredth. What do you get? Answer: 2.60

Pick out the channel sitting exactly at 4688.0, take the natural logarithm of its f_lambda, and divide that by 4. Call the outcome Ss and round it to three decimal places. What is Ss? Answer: 0.757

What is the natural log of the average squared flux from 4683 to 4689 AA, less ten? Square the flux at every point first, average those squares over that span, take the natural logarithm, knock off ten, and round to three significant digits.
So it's -3.91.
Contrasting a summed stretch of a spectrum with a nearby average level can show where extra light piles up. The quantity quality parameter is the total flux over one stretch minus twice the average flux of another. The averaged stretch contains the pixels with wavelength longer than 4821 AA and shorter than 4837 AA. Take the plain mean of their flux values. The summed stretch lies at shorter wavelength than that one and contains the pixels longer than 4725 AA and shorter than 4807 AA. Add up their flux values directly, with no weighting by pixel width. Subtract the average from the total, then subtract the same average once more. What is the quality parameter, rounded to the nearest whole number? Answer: 825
